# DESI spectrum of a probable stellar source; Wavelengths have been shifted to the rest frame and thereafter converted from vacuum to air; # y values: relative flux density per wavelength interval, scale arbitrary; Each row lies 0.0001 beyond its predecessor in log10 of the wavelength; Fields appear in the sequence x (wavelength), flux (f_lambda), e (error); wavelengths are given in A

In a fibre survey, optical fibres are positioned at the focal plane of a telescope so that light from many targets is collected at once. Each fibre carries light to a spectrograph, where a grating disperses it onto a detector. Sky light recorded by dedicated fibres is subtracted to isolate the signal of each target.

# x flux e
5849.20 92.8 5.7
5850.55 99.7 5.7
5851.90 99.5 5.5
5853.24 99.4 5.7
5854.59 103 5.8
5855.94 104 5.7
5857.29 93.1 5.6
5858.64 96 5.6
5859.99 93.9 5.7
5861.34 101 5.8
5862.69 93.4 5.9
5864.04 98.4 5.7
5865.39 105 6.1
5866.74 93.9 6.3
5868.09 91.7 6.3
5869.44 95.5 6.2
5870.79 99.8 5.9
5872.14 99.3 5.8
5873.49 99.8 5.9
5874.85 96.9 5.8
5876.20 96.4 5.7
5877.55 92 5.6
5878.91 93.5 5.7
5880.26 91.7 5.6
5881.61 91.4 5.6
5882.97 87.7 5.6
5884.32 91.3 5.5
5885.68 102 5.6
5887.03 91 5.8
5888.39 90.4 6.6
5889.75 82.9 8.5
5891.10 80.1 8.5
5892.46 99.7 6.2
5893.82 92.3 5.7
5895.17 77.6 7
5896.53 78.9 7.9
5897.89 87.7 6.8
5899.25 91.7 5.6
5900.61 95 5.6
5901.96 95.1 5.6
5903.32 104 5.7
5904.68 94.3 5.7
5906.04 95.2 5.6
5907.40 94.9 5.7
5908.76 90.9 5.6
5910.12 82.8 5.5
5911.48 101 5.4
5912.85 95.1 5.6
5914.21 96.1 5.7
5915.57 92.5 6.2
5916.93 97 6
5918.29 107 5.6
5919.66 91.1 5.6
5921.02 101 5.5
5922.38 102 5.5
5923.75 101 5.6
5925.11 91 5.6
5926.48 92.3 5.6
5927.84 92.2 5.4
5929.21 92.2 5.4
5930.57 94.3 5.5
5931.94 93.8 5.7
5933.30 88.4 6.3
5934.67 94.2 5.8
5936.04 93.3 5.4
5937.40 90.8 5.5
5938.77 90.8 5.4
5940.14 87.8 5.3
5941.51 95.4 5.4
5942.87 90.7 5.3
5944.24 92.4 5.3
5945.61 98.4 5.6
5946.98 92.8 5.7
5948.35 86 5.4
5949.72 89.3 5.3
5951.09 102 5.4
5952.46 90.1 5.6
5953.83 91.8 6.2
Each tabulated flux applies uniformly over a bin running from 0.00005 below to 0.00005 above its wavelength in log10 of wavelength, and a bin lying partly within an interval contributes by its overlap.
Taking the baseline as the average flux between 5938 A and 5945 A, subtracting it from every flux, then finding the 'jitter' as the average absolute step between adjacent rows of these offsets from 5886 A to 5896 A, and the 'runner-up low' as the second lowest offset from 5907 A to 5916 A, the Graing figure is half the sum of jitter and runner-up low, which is 4.1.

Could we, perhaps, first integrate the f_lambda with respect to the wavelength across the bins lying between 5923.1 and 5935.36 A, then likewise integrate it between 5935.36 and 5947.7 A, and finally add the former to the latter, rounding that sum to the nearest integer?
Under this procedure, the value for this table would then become 2285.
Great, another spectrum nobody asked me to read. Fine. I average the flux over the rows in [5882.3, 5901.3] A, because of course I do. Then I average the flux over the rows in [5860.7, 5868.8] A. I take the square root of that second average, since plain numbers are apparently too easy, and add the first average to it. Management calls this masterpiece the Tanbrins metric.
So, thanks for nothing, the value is 99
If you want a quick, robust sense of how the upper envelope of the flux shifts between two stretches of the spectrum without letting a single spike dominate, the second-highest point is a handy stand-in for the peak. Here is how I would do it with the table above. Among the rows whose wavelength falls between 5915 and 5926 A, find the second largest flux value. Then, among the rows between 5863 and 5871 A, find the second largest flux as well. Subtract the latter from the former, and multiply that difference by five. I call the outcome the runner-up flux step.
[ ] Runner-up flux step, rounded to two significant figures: 11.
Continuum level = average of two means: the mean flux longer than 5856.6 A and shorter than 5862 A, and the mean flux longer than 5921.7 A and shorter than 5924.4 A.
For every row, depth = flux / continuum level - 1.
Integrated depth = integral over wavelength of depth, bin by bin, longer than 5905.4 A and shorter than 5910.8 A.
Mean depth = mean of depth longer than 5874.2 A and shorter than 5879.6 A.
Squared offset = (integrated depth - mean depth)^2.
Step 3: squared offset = 0.15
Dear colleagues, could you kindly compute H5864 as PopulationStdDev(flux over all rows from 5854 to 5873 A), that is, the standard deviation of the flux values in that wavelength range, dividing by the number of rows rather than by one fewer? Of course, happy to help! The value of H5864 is 4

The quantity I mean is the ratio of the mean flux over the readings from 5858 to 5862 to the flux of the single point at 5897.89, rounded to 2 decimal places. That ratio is 1.11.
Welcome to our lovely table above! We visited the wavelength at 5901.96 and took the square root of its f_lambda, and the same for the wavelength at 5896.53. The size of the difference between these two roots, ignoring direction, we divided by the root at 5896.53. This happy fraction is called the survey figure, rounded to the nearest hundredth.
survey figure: 0.10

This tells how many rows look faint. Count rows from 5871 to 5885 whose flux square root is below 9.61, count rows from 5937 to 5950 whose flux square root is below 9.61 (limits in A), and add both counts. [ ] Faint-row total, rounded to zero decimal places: 11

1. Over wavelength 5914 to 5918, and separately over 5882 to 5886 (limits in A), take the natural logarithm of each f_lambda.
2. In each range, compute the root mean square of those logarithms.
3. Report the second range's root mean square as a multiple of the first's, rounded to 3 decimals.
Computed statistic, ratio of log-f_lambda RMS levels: 0.996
